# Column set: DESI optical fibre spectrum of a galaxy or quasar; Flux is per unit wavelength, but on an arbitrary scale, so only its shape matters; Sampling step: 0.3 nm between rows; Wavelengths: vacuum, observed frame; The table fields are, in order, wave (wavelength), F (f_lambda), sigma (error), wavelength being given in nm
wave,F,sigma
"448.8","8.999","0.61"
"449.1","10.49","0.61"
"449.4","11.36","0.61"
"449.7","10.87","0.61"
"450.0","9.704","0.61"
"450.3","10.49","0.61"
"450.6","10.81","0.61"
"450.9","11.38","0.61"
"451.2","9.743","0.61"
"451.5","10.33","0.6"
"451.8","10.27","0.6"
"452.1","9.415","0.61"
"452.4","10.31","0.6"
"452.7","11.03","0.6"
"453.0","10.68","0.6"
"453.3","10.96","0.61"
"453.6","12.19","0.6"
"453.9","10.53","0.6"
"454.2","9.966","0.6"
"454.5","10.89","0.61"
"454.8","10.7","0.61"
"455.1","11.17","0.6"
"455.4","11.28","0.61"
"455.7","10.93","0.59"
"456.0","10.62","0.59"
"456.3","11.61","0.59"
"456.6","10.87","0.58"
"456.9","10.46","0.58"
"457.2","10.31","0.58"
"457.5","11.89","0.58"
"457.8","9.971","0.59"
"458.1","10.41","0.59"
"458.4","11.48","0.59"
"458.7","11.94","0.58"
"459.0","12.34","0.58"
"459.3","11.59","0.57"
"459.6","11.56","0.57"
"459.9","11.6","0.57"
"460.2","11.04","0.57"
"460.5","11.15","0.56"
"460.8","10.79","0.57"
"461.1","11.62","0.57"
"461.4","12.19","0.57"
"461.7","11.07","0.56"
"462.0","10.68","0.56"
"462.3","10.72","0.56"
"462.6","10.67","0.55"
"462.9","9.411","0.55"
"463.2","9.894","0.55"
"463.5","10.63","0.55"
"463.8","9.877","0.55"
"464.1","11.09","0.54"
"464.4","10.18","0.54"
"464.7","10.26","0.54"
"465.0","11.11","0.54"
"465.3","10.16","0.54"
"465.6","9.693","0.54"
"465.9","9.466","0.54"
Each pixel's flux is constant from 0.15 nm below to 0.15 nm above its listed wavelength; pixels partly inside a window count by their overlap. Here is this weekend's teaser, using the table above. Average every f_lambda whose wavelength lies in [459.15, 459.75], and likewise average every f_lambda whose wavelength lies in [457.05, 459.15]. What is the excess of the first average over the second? 0.4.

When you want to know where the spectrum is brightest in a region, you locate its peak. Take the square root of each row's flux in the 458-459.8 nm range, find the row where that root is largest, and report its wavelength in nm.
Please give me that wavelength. 459.0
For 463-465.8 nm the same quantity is 465.0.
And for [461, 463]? 461.4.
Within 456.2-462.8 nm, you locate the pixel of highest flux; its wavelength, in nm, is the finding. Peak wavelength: 459.0 nm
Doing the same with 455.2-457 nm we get 456.3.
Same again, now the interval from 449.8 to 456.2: 453.6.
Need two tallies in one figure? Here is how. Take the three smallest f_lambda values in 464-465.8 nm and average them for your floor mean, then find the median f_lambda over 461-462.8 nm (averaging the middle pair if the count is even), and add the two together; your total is 20.9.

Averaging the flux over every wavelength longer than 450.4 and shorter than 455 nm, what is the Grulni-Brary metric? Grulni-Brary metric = 10.6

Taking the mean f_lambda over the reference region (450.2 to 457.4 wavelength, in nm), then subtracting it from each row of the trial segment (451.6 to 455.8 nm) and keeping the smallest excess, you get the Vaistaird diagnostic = -1.3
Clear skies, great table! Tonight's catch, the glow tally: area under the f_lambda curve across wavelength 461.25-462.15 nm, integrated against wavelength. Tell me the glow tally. 10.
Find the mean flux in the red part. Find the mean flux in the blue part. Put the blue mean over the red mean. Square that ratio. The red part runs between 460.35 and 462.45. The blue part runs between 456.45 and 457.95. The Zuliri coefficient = 0.917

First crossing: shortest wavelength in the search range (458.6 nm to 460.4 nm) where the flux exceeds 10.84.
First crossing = 458.7 nm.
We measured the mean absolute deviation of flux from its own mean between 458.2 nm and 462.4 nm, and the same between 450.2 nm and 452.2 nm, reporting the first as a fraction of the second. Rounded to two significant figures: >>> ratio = 0.92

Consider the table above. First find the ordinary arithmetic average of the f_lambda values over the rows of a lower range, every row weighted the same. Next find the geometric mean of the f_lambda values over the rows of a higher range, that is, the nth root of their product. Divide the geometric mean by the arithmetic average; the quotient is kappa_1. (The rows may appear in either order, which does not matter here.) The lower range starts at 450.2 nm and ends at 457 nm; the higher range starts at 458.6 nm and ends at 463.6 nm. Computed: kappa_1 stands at 1.03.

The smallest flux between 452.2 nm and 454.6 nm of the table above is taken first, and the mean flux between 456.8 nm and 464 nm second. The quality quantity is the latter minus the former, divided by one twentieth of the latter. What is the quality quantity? 1.8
